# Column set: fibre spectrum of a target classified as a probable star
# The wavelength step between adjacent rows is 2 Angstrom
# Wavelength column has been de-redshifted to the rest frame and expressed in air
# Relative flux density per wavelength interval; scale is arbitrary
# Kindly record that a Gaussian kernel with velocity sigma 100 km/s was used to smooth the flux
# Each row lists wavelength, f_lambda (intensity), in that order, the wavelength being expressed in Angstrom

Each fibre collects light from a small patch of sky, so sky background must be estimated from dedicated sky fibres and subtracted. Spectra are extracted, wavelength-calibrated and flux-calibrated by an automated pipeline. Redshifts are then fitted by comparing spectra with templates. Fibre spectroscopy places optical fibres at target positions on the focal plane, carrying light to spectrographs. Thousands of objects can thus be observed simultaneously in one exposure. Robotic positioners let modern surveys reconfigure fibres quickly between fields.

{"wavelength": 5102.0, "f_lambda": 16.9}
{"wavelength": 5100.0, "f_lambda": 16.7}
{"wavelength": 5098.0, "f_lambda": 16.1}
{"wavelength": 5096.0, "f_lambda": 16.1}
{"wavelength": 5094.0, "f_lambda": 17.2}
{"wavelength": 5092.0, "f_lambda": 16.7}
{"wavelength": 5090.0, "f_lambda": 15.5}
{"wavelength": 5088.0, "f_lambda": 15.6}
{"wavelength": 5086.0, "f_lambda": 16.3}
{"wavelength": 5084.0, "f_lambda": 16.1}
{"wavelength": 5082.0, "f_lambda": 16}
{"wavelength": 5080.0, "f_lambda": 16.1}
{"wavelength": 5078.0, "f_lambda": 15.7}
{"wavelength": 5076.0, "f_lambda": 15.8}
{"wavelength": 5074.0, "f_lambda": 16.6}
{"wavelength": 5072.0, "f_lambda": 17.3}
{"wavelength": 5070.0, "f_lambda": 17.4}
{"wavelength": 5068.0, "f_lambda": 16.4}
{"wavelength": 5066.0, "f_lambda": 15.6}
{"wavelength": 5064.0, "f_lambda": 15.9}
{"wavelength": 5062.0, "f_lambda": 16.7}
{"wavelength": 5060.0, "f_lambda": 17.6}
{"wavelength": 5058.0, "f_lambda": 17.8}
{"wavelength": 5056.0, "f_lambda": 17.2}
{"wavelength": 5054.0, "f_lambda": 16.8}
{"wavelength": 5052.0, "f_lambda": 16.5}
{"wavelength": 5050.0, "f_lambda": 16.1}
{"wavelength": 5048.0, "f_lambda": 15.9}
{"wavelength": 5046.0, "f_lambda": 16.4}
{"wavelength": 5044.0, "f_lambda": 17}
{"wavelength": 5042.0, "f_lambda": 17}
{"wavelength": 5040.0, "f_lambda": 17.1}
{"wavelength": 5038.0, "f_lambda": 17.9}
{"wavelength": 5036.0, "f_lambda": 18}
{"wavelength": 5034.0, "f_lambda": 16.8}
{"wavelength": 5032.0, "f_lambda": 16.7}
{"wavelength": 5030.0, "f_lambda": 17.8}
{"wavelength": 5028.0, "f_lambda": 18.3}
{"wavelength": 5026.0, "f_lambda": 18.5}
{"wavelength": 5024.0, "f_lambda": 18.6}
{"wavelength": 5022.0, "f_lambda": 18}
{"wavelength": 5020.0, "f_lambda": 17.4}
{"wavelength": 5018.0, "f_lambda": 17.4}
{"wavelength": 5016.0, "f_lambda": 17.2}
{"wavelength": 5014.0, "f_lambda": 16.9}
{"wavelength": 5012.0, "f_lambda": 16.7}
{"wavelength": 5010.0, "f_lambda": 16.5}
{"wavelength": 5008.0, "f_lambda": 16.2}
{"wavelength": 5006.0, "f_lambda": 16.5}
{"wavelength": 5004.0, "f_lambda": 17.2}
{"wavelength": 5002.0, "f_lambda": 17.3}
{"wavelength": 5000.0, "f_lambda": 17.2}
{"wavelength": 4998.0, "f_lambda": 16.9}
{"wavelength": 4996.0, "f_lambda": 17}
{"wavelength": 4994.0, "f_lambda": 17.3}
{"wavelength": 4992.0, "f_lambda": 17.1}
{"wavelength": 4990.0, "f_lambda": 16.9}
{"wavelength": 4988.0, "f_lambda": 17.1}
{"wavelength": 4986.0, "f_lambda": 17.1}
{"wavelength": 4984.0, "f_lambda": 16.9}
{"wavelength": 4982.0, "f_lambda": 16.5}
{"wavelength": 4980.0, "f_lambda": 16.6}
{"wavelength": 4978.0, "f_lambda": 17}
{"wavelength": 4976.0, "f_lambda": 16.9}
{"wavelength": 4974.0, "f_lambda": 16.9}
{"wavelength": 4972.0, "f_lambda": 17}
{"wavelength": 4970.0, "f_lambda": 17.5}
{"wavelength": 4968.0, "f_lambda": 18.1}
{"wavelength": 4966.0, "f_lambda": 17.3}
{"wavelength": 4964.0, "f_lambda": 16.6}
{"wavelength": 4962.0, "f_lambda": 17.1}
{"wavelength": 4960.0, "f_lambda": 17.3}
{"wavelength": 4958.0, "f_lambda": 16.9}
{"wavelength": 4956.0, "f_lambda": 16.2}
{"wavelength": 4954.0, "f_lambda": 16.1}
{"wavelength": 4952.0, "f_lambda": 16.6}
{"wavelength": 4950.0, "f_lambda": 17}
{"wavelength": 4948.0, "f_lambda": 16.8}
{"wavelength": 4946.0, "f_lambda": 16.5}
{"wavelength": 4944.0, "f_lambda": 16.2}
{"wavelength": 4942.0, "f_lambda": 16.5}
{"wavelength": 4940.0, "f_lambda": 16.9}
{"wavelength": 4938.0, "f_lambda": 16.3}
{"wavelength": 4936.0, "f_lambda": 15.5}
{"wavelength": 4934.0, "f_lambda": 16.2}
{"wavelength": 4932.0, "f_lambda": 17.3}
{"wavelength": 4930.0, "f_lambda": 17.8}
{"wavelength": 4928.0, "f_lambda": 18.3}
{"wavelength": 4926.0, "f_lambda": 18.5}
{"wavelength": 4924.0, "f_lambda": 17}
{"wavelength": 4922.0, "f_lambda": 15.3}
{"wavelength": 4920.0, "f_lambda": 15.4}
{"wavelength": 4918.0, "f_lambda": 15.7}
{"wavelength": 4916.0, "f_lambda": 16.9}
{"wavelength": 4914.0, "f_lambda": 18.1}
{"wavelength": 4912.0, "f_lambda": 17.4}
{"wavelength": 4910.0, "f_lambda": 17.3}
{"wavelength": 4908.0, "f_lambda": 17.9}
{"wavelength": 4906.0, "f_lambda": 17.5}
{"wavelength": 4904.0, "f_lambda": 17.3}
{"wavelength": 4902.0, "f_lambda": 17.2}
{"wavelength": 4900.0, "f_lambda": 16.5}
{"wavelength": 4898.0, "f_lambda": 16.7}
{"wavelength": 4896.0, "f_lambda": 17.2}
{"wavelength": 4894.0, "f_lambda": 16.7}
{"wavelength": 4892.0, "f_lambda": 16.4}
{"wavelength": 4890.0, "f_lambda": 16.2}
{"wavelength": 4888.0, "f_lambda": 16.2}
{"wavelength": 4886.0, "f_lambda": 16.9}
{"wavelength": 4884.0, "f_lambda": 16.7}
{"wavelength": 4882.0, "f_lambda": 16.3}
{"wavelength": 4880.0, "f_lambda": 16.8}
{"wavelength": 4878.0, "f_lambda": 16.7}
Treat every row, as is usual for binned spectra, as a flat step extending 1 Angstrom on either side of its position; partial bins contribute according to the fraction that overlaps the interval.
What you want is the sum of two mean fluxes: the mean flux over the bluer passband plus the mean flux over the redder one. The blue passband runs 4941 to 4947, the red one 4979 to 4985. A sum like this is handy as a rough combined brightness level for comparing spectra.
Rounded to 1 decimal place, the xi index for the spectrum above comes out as 33.1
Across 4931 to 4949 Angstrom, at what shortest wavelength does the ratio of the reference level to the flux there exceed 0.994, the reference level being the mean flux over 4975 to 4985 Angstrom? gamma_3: 4934.0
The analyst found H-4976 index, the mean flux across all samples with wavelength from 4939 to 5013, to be 16.9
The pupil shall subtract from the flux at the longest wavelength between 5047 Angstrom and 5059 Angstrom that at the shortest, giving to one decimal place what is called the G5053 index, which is 1.9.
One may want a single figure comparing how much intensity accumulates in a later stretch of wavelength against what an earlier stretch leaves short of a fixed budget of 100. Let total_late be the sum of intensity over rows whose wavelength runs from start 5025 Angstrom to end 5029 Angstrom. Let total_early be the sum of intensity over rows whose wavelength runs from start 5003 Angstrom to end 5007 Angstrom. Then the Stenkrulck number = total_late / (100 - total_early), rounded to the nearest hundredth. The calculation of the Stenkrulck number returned 0.56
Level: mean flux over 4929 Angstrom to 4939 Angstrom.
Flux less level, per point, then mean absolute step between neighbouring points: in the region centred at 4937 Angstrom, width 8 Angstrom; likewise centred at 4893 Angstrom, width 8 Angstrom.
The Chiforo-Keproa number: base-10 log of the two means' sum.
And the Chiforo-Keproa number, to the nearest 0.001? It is 0.014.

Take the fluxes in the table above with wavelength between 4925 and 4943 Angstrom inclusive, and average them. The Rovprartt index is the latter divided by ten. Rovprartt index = 1.70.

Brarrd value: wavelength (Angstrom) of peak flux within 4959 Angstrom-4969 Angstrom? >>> 4968.0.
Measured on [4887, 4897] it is 4896.0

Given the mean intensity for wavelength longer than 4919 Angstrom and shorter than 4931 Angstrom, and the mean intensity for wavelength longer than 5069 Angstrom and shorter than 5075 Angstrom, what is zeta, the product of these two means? 292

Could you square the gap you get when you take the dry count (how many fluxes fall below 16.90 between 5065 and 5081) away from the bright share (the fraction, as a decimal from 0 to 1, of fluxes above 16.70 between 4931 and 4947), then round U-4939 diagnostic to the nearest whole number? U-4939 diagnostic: 33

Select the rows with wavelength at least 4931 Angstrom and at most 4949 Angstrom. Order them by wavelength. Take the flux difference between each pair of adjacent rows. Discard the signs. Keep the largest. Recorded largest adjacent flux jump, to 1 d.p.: 1.1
